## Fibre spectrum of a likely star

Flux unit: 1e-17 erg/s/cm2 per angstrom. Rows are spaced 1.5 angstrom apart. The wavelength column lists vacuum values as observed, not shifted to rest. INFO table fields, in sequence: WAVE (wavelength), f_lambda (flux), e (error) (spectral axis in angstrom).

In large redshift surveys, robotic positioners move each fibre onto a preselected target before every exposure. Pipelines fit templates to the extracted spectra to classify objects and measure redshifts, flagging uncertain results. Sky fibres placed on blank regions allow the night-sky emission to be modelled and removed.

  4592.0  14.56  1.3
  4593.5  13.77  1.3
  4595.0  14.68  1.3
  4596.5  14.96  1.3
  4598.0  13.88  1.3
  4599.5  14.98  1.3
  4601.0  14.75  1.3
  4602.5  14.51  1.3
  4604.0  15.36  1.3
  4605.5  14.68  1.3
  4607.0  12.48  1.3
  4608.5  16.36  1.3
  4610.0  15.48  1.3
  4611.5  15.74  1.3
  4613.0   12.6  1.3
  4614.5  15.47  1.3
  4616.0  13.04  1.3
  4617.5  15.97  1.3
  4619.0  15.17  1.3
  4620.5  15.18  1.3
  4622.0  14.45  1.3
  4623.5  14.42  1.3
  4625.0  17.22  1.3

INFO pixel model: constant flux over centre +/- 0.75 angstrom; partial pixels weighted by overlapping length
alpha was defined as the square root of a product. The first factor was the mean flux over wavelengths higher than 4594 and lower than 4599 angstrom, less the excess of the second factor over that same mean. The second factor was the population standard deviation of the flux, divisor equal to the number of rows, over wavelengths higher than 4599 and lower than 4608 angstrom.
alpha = 5.10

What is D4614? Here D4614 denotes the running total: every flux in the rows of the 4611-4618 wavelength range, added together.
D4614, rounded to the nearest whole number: 73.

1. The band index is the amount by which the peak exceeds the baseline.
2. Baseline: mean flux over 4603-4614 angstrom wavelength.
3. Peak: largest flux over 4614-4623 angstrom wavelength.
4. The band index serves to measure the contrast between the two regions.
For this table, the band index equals 1.3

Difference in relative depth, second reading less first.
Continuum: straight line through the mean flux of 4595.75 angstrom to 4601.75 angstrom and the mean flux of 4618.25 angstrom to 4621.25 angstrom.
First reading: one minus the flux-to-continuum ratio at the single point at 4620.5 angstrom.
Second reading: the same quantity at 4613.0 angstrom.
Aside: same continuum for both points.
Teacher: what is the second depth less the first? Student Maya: 0.16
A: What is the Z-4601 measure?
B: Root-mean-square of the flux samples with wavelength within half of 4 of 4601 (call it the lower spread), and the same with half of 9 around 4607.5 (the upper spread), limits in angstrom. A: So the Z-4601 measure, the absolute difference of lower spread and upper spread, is 0.32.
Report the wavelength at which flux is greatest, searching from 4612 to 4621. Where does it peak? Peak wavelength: 4617.5 angstrom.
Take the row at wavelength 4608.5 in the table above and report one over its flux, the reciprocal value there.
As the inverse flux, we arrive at 0.0611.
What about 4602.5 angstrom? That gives 0.0689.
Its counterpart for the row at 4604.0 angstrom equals 0.0651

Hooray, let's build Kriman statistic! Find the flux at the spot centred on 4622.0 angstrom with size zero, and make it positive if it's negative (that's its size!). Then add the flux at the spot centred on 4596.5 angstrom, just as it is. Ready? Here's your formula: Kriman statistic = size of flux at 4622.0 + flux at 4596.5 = 29.4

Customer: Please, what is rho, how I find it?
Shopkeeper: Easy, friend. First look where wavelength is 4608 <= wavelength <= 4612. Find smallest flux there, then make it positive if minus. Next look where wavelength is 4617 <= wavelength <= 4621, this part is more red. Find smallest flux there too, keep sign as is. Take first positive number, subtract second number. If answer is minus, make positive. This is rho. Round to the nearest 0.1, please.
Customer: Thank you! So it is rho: 0.3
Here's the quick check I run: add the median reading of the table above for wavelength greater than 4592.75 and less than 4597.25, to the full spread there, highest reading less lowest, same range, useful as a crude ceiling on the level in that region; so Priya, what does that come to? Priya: 15.9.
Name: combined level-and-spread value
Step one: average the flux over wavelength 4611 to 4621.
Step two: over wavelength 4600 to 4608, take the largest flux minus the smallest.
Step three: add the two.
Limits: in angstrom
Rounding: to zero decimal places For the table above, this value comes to 18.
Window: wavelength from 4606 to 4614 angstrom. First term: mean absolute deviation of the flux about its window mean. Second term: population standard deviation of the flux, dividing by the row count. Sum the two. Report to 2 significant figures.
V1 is 3.2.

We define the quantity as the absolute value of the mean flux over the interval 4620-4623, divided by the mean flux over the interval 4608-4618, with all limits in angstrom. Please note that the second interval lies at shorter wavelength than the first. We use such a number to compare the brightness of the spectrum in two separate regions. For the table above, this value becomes 0.99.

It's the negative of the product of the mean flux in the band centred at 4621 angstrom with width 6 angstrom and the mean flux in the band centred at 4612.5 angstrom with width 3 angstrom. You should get -210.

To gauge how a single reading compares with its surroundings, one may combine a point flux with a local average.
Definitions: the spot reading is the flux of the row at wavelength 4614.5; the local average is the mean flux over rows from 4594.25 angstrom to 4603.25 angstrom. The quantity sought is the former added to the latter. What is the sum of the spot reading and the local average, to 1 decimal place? 30.1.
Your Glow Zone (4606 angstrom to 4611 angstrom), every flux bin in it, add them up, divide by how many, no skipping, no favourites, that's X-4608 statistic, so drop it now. 14.8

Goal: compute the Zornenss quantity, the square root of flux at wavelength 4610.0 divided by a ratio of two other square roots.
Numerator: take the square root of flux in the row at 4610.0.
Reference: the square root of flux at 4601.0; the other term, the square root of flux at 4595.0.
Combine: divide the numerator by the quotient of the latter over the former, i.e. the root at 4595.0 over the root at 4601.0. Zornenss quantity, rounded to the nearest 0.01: 3.94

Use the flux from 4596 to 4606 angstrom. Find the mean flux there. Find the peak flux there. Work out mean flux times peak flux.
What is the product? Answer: 226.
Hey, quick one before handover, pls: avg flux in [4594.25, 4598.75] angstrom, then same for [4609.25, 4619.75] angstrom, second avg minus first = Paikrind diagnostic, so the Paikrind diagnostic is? 0.27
